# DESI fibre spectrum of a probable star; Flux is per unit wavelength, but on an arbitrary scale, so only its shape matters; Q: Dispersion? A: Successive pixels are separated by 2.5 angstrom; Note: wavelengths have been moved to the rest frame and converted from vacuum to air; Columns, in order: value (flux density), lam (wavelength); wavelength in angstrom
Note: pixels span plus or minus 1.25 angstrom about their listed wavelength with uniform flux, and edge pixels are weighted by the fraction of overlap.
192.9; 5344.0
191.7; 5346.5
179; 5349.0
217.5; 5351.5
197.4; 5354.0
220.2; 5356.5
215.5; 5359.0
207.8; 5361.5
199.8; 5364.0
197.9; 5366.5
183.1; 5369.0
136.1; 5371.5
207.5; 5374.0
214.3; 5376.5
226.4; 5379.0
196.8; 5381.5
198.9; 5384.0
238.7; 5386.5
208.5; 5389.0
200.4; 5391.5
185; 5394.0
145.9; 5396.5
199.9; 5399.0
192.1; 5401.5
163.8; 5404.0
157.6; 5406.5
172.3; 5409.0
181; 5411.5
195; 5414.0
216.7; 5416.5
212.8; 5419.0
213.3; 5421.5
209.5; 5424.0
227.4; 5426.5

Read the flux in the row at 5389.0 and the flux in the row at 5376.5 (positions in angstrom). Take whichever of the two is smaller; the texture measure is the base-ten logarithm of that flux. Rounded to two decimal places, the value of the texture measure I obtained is 2.32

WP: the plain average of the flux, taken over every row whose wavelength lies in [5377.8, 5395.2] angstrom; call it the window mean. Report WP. 208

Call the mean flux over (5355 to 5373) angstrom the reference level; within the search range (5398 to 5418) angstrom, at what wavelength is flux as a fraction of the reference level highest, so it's 5416.5 angstrom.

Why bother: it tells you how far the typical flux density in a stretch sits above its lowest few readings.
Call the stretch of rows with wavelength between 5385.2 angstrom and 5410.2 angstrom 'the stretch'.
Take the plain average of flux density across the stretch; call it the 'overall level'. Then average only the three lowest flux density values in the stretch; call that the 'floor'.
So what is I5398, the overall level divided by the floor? 1.20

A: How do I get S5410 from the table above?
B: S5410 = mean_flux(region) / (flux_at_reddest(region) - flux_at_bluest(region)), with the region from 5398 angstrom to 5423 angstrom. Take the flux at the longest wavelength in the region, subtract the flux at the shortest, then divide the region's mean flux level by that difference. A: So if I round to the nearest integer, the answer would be 14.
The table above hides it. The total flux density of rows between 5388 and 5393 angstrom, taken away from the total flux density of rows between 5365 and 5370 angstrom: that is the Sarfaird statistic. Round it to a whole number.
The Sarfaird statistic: -28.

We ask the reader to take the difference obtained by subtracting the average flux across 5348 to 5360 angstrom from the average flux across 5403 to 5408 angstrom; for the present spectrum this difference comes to -45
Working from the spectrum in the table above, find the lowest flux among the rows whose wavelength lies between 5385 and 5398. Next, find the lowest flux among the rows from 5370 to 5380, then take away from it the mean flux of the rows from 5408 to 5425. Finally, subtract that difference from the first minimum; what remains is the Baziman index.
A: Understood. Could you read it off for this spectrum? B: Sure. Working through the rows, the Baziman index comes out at 210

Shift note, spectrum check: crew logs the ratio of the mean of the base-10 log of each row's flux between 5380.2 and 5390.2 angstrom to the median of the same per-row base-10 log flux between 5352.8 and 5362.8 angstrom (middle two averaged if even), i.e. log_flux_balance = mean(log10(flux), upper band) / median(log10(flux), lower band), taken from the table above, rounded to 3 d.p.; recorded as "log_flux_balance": 0.999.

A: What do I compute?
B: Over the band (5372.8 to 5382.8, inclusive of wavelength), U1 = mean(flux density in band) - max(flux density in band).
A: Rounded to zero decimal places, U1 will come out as -15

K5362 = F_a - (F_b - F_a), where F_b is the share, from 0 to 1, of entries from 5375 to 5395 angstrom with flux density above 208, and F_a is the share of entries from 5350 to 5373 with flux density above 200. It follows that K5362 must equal 0.4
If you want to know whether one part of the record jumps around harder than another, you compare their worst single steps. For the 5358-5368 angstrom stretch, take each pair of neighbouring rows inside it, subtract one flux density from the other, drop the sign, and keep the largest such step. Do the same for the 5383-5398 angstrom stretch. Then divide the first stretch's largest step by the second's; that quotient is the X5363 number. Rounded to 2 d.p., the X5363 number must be 0.20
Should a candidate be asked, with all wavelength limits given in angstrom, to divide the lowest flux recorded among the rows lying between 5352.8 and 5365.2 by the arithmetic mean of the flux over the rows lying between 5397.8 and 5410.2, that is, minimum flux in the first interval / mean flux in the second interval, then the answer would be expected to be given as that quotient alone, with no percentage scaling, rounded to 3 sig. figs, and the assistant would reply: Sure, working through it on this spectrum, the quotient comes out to 1.11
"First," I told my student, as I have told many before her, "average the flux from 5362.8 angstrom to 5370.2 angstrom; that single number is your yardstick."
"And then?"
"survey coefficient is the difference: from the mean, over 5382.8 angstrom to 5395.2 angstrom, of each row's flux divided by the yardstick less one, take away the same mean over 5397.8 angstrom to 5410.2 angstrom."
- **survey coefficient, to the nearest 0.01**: 0.15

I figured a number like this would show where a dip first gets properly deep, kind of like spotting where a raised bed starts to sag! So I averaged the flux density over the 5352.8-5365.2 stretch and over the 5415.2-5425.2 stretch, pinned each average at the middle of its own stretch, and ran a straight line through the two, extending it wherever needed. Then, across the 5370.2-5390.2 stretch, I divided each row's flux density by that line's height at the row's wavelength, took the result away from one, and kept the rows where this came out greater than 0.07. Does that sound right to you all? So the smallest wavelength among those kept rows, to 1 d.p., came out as 5371.5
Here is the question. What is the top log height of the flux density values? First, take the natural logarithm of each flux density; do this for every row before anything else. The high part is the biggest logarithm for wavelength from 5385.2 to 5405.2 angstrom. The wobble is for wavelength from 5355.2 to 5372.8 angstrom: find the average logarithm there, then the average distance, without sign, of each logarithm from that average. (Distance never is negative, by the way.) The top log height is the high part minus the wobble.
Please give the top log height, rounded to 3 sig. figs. 5.36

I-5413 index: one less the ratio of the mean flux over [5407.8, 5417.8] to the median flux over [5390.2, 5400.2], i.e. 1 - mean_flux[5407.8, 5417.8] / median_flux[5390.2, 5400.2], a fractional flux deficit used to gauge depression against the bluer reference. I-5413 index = 0.01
